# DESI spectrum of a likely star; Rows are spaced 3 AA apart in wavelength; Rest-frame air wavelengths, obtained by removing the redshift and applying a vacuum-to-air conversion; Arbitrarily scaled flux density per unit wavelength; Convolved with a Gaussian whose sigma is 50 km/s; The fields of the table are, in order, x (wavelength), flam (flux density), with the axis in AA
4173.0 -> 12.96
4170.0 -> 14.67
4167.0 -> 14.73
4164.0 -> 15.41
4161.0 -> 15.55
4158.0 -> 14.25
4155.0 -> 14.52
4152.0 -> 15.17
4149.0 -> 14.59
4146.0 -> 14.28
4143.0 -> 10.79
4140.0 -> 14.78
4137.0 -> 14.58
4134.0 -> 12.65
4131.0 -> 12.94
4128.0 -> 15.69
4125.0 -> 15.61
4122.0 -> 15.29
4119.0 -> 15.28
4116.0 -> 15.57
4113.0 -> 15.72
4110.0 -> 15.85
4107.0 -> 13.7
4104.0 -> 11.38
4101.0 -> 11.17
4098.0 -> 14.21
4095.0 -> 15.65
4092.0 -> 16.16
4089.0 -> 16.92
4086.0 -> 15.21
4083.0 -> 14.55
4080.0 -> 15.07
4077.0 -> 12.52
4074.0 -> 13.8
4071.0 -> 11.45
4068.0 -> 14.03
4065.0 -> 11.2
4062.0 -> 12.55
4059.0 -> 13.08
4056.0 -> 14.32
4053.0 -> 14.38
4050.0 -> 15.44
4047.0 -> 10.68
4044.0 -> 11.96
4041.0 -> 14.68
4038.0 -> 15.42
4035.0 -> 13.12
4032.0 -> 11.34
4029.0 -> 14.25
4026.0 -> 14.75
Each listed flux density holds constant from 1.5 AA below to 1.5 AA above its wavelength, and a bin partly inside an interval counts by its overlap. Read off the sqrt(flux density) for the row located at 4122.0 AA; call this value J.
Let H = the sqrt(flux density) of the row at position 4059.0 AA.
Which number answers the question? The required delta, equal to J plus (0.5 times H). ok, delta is 5.7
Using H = 3.62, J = 3.91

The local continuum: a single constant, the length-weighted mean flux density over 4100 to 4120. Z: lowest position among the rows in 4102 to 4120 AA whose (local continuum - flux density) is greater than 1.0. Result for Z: 4104.0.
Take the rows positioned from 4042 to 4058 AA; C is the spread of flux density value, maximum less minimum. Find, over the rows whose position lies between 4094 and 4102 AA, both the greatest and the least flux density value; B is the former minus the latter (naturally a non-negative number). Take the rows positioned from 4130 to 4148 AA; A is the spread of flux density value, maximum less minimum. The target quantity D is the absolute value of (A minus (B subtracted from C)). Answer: 4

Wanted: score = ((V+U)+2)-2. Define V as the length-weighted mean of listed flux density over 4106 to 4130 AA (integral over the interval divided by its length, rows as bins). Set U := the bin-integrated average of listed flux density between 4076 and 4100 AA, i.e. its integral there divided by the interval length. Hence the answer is 30.3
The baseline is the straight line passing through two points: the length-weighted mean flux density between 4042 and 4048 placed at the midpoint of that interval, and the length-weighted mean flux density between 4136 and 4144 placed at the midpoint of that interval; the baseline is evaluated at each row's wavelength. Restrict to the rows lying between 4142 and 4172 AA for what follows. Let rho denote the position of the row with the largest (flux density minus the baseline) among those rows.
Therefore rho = 4161.0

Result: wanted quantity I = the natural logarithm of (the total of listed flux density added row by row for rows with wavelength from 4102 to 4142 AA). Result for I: 5.242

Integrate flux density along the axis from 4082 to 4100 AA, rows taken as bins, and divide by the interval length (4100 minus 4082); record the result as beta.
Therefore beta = 15.4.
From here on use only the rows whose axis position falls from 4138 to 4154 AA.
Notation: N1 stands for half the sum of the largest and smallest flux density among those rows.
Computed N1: 13.0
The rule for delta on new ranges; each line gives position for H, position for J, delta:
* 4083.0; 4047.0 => 5.2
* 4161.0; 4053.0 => 5.8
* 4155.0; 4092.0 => 5.9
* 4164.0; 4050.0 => 5.9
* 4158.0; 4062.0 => 5.4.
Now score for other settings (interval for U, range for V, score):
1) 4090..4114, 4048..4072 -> 27.5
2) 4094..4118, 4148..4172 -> 29.0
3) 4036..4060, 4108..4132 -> 29.0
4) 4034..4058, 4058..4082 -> 26.7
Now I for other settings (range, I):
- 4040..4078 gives 5.136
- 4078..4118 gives 5.253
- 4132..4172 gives 5.226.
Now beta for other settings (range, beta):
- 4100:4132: 14.5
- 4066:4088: 13.8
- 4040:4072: 13.1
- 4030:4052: 13.3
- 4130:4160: 13.9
